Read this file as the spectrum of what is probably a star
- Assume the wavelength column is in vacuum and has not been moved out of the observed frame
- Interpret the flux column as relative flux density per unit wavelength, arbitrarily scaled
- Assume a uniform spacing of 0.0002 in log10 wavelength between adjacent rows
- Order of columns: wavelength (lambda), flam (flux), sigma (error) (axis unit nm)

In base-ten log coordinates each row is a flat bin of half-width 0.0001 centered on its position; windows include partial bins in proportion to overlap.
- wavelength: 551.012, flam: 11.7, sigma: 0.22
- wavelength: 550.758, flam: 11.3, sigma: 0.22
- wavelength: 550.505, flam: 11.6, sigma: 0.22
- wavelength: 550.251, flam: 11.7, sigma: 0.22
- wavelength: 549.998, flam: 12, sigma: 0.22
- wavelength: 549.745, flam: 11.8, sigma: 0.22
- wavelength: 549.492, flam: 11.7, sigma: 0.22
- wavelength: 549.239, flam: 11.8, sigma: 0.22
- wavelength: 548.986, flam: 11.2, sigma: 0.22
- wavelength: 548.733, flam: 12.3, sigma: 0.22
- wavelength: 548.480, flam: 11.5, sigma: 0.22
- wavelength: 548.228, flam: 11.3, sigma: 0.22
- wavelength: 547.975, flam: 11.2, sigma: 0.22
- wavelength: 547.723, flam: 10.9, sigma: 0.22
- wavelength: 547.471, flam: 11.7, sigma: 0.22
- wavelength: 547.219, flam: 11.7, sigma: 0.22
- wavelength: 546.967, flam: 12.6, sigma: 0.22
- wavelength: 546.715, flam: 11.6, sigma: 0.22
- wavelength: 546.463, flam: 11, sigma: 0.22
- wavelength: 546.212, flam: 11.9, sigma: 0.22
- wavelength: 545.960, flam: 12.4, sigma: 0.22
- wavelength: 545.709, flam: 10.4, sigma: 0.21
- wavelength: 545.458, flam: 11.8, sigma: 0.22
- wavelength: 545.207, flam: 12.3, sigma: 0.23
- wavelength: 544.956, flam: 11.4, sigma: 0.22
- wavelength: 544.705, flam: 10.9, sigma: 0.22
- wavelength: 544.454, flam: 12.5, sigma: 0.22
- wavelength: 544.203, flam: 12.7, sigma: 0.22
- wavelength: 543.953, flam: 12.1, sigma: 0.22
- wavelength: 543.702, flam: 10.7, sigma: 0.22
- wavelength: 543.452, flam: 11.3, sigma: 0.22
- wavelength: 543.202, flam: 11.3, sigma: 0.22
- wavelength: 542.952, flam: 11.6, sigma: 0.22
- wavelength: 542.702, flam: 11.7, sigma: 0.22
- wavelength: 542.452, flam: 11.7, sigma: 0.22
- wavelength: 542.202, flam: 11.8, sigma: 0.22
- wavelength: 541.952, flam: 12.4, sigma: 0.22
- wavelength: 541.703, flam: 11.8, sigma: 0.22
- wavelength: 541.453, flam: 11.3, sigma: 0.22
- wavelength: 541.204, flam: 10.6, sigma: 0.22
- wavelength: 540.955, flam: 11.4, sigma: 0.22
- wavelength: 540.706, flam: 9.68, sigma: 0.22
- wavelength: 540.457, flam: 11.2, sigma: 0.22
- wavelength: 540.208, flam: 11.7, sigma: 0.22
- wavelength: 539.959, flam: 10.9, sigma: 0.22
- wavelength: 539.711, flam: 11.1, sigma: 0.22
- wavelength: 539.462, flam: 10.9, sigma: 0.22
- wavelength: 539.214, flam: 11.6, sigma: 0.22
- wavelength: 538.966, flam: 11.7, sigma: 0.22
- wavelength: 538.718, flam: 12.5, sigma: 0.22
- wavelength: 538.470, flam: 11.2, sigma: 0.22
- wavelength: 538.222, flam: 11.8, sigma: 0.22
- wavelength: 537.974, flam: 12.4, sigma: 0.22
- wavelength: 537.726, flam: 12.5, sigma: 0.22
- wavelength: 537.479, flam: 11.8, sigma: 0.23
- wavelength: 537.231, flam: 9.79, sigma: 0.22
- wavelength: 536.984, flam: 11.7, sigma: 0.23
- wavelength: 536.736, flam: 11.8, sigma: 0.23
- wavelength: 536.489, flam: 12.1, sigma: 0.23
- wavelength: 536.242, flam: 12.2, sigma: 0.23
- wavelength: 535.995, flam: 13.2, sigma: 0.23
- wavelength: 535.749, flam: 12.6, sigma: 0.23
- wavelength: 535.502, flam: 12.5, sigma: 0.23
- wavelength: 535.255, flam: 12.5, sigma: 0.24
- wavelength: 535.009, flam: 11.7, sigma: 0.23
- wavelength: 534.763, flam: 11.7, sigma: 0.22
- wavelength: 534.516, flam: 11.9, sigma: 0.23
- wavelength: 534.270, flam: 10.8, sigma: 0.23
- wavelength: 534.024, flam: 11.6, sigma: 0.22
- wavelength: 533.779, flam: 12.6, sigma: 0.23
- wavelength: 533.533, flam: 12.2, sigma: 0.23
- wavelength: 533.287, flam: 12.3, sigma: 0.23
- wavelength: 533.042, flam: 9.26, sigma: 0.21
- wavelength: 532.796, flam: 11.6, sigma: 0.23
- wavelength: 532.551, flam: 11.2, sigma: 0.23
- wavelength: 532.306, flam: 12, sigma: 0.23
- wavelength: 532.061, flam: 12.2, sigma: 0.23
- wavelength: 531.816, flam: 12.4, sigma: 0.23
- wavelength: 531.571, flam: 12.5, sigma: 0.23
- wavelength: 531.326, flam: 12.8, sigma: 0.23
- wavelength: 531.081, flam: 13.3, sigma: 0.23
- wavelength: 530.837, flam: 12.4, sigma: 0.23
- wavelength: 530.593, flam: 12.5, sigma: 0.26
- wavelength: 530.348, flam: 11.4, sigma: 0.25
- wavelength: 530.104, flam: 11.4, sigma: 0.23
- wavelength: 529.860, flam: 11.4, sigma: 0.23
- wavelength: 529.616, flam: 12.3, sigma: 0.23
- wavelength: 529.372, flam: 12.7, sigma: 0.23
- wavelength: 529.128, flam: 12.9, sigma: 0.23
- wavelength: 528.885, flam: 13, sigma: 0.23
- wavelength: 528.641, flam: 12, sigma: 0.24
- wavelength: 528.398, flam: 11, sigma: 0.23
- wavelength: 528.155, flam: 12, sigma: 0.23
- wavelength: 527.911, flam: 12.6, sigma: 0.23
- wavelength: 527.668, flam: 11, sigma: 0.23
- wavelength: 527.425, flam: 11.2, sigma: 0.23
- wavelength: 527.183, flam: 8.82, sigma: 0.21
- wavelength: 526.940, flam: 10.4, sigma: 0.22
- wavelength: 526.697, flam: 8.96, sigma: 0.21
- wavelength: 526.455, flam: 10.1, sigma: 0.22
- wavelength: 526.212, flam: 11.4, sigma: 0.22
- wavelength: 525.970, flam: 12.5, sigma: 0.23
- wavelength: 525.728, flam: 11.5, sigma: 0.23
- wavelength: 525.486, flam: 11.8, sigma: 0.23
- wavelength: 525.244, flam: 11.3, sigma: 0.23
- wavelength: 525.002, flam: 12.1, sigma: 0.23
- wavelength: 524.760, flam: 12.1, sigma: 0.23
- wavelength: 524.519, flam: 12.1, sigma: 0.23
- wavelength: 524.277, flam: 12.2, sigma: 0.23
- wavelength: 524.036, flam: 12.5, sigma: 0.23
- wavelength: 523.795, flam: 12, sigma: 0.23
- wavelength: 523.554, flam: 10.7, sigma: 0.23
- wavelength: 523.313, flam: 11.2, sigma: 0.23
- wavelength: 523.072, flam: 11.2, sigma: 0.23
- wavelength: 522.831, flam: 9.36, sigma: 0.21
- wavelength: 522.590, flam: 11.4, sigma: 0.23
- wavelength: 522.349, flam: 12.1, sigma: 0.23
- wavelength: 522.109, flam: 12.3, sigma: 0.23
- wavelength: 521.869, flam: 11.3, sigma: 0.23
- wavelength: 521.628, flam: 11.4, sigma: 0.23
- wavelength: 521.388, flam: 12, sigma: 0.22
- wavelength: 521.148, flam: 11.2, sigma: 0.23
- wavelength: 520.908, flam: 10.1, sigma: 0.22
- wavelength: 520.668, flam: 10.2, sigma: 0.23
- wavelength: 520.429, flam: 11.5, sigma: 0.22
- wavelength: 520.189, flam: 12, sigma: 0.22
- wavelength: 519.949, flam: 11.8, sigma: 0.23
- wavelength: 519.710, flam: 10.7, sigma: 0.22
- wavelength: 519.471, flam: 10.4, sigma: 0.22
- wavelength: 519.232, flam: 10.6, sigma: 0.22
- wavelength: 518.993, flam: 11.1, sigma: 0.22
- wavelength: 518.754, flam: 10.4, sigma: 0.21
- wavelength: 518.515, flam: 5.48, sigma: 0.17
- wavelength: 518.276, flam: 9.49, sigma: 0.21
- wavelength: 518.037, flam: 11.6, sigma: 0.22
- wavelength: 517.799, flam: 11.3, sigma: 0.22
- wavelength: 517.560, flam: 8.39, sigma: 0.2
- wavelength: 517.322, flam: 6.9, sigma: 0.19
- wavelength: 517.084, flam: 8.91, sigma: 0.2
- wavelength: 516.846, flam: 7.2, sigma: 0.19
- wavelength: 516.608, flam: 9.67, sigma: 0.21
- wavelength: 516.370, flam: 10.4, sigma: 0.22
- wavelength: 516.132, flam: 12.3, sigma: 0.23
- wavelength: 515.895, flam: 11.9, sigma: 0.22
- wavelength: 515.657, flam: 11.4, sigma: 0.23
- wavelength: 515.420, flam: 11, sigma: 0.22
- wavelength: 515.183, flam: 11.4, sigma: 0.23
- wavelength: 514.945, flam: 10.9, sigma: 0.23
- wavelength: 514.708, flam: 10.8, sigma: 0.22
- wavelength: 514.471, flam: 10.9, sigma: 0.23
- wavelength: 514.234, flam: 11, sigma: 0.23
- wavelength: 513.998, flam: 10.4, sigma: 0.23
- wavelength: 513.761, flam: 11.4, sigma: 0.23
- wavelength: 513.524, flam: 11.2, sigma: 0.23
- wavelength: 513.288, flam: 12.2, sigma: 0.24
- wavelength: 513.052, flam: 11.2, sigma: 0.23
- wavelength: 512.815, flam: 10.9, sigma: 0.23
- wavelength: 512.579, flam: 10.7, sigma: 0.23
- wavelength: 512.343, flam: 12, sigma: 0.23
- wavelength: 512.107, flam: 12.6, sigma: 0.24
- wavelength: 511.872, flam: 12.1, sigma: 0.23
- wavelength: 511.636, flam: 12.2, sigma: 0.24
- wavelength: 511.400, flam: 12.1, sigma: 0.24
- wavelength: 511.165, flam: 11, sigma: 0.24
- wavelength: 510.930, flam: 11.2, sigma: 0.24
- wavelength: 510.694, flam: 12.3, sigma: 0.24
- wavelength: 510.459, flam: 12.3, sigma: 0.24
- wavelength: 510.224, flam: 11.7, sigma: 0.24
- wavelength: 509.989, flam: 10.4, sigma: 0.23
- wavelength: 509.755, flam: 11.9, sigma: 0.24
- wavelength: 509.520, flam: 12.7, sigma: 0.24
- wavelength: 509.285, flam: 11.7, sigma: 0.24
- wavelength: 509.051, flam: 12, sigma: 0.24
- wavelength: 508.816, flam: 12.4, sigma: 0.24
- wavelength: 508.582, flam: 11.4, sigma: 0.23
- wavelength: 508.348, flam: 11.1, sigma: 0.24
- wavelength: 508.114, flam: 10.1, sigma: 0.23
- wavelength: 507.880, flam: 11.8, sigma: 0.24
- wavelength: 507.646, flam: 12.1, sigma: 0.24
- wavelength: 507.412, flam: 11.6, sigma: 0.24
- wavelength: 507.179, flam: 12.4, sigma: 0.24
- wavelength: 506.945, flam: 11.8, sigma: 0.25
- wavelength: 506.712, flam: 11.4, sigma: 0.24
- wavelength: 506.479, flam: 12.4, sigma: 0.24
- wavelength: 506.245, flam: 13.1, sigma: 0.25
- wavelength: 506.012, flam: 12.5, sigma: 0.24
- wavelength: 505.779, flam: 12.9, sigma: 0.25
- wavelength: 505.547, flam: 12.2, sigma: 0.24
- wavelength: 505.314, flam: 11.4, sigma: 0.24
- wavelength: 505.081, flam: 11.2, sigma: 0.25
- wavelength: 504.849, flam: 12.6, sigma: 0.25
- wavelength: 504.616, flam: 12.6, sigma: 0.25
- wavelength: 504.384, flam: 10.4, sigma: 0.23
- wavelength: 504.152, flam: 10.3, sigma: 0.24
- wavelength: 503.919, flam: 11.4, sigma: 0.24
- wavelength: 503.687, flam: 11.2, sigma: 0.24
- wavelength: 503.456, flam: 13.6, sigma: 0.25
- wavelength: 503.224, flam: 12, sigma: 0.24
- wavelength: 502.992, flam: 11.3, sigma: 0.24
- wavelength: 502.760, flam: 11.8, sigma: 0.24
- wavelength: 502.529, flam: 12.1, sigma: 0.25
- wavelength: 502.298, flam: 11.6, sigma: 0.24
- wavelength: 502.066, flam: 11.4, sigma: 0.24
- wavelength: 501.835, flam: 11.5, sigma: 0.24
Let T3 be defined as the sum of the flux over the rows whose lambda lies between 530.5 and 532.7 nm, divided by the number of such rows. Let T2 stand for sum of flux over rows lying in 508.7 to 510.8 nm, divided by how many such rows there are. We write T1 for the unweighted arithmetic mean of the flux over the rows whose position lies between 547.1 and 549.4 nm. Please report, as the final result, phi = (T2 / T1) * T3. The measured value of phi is 12.8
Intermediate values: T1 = 11.5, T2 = 11.9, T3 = 12.4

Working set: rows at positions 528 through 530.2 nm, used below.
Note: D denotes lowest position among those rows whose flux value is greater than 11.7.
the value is 528.155 nm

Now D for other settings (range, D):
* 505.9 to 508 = 506.012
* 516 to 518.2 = 516.132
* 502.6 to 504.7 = 502.760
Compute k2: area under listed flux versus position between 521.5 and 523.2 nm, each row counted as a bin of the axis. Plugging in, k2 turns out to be 19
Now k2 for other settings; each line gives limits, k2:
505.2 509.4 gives 50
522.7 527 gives 49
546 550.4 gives 51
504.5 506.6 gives 26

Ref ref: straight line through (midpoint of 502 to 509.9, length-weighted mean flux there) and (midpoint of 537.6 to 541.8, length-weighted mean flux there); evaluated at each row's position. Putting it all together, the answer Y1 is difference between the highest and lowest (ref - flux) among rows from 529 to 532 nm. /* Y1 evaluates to 1.9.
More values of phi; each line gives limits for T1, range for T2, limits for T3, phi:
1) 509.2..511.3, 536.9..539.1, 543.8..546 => 11.9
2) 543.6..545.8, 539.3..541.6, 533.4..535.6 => 11.3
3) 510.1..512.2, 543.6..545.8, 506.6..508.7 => 11.2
